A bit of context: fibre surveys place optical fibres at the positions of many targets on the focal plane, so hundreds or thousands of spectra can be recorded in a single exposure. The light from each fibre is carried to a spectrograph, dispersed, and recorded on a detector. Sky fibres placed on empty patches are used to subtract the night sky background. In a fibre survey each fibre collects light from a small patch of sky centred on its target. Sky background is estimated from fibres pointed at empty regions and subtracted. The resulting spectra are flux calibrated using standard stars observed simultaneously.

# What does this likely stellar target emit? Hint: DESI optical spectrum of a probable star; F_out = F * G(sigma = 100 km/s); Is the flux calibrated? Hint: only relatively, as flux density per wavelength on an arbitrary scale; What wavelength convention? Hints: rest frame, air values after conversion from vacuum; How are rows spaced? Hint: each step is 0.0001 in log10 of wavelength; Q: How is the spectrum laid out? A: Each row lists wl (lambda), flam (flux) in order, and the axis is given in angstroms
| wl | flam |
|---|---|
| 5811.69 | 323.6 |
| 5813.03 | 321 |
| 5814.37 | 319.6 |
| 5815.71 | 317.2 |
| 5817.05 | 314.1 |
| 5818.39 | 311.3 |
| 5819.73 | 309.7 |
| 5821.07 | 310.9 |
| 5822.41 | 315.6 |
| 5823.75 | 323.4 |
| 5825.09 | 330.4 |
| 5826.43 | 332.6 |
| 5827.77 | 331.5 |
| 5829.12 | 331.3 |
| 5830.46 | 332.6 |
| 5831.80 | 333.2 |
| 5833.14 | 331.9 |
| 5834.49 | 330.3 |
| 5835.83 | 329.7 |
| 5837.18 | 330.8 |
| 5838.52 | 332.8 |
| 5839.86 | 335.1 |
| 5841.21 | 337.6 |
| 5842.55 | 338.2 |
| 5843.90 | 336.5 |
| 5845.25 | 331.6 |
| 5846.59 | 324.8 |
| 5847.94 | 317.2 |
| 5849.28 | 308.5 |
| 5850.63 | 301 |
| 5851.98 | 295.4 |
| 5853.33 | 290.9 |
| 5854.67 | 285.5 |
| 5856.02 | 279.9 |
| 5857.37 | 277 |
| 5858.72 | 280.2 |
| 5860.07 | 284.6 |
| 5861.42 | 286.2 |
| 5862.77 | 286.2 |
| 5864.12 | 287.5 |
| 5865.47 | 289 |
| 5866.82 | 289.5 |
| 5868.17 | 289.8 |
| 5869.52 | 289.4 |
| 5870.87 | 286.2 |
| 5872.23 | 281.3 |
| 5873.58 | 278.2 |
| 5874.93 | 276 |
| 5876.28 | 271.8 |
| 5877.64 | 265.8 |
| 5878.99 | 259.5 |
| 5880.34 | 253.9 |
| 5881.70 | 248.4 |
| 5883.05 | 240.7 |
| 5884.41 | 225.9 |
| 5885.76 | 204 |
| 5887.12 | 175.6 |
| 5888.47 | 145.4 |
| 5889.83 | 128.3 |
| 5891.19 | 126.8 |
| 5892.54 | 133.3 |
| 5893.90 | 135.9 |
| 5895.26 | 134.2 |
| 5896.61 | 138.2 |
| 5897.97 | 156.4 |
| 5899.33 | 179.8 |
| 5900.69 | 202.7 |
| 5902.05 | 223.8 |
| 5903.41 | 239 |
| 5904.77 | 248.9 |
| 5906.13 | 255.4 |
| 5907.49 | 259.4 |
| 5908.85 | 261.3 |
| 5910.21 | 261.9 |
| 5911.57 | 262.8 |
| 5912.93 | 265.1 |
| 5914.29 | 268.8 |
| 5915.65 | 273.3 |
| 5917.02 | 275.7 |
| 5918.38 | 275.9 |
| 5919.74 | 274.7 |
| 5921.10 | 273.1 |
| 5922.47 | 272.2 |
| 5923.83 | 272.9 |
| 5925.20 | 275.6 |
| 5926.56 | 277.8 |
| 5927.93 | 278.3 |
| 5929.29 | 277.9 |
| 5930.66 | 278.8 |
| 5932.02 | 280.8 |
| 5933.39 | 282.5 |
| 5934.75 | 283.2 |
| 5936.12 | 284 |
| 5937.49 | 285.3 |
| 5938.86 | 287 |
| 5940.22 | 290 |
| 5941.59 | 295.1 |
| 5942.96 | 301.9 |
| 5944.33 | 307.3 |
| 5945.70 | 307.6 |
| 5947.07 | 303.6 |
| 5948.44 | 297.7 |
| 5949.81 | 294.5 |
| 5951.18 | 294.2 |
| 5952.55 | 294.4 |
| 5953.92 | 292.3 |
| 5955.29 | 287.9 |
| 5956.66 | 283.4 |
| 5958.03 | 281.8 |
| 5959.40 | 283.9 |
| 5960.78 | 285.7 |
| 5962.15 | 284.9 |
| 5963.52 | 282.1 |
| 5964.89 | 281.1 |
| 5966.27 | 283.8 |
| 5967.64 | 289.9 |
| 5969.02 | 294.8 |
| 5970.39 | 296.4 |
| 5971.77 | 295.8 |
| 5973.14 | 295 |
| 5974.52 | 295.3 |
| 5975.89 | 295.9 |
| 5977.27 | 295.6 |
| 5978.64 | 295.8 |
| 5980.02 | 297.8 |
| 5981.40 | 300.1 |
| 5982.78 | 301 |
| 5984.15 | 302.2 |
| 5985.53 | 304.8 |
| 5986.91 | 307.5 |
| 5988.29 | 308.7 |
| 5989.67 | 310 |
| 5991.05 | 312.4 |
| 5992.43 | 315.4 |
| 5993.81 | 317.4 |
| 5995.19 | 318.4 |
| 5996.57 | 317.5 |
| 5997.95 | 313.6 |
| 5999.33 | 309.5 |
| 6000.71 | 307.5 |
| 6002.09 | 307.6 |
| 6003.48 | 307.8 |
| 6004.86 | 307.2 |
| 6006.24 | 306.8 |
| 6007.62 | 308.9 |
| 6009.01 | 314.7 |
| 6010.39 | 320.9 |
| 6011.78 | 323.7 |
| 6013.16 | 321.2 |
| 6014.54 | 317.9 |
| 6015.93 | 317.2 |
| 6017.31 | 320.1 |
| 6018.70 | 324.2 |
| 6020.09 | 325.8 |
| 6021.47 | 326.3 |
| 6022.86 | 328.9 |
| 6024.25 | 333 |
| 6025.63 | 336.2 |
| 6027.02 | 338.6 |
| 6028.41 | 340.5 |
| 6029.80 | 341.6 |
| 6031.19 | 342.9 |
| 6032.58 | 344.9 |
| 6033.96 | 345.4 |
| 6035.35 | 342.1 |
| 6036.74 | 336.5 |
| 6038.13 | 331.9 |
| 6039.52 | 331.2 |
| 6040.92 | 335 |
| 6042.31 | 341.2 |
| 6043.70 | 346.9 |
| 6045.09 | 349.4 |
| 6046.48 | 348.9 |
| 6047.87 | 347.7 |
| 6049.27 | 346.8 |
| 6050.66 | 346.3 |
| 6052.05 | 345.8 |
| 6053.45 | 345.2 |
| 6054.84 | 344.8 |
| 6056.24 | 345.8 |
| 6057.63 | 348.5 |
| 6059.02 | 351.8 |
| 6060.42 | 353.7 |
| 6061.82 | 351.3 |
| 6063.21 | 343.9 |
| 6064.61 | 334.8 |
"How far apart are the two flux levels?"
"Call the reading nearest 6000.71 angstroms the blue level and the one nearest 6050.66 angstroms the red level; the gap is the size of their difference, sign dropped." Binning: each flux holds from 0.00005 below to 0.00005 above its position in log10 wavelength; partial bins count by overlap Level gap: 39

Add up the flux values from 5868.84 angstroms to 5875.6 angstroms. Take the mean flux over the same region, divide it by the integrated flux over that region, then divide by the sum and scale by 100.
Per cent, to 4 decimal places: 0.0105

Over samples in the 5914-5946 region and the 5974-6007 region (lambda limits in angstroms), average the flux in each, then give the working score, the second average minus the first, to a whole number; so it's 24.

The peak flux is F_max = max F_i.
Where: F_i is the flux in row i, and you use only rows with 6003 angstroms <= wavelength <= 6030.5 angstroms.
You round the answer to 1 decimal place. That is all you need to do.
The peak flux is 341.6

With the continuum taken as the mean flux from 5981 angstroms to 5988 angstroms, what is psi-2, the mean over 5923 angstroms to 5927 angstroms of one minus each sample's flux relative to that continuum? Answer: 0.09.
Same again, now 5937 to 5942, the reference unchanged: 0.05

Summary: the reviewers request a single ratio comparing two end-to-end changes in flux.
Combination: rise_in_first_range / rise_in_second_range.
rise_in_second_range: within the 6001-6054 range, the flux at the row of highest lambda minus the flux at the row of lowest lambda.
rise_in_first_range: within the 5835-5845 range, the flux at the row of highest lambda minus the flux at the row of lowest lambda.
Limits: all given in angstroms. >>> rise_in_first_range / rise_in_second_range 0.2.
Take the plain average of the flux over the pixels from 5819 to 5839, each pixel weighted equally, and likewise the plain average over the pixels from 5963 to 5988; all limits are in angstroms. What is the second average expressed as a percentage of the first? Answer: 90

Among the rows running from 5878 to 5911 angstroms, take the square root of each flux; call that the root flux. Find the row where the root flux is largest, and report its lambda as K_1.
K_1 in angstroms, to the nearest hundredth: 5910.21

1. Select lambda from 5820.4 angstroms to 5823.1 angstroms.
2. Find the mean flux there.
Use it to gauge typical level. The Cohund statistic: 313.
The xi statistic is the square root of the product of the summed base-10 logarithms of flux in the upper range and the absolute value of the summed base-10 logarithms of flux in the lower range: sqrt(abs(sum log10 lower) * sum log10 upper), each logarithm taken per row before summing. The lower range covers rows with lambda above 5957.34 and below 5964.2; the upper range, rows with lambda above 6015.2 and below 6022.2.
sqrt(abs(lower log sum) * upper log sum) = 12.4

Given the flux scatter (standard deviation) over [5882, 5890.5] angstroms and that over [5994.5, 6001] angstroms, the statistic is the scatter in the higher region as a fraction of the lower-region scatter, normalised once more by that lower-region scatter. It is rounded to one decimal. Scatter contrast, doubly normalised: 0.0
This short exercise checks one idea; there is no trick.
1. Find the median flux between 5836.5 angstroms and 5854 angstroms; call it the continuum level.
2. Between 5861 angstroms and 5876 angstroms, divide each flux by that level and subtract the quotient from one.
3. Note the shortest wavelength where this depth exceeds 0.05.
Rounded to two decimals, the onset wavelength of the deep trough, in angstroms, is 5861.42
